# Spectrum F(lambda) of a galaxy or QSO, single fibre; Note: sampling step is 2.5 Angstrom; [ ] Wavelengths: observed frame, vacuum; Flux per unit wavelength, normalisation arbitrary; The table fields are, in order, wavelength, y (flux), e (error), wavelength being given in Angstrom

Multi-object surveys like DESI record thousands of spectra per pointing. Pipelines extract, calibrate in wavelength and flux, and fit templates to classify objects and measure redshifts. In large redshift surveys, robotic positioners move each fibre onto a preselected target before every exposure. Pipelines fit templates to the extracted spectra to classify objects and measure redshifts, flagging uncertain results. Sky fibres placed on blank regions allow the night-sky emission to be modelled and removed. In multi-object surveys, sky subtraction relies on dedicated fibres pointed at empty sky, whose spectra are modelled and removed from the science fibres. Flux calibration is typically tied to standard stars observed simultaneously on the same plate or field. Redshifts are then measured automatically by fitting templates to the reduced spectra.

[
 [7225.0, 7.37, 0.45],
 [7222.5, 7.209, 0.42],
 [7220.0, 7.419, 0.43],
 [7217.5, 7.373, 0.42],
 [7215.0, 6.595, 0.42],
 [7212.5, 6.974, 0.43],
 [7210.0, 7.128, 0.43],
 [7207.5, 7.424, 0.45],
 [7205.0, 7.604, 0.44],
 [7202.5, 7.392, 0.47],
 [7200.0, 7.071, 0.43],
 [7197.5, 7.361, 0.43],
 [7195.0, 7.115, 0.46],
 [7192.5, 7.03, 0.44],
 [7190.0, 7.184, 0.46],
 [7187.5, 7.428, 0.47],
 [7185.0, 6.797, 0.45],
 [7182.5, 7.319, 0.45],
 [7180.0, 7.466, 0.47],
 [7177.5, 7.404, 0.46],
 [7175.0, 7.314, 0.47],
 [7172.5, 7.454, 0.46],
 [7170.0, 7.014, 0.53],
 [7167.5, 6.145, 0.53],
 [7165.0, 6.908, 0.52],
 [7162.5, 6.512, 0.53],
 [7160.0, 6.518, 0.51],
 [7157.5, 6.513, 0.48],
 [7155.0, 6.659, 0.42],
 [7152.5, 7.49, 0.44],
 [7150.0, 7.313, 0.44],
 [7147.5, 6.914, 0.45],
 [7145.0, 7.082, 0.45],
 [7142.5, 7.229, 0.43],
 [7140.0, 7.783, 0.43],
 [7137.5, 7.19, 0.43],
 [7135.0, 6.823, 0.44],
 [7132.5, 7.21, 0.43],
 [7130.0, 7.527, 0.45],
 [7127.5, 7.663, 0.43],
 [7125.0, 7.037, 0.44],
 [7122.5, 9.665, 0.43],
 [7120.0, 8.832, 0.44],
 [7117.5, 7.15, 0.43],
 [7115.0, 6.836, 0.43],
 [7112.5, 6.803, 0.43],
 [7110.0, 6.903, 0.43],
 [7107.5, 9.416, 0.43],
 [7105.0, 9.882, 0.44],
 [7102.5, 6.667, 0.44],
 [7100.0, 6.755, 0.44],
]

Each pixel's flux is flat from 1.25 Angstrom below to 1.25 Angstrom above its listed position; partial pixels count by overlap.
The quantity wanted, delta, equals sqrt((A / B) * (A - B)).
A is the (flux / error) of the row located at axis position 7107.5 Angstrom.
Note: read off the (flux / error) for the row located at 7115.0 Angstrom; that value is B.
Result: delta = 2.9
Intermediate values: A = 21.9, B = 15.9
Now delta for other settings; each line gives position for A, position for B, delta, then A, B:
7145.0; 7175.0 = 0.4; 15.7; 15.6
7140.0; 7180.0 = 1.6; 18.1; 15.9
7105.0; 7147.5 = 3.2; 22.5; 15.4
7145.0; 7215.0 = 0.2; 15.7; 15.7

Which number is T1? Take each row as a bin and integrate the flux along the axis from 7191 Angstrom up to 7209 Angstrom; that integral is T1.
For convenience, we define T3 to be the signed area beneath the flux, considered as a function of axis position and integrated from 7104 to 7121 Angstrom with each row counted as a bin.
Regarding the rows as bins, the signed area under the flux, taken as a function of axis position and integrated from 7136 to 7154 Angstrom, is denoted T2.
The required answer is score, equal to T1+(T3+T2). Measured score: 397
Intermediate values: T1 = 131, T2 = 131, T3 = 135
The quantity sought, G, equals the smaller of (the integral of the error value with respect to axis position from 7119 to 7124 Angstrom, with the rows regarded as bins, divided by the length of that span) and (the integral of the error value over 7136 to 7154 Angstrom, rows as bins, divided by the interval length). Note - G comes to 0.435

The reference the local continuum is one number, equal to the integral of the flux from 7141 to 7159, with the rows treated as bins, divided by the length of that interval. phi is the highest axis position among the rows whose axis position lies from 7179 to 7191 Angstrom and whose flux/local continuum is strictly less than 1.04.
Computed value 7190.0 Angstrom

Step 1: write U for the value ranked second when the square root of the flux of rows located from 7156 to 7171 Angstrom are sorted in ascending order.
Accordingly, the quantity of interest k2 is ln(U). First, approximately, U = 2.55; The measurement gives 0.94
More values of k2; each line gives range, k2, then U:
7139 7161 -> 0.94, 2.55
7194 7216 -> 0.97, 2.64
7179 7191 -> 0.99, 2.68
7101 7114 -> 0.96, 2.61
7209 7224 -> 0.97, 2.64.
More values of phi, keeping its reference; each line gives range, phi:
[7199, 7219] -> 7215.0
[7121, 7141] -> 7137.5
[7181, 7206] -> 7200.0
